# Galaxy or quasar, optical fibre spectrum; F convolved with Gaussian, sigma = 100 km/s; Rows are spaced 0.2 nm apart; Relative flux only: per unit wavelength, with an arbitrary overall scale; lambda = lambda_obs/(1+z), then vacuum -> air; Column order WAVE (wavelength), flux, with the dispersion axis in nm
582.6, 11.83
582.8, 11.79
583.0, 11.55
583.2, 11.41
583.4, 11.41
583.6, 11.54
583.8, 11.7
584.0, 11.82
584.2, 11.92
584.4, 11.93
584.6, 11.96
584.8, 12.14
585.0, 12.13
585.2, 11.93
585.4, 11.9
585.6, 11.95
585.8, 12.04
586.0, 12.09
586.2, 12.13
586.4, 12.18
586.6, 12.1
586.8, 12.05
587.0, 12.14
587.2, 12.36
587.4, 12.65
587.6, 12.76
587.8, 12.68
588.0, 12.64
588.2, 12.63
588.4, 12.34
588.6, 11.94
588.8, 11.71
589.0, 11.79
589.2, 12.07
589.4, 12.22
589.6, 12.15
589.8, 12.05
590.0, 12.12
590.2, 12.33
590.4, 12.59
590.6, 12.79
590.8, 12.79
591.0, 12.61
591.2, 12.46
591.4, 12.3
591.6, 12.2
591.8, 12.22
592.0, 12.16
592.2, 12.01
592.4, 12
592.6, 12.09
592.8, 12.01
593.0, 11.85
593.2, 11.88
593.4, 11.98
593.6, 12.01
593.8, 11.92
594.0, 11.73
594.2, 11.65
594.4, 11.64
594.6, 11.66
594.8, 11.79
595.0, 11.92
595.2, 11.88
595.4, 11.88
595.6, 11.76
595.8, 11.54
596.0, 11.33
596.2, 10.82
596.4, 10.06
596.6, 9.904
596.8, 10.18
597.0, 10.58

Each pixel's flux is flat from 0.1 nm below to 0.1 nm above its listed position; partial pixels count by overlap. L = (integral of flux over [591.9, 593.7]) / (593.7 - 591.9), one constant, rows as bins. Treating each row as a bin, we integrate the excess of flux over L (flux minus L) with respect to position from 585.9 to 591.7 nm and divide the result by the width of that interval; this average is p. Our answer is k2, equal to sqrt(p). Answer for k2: 0.554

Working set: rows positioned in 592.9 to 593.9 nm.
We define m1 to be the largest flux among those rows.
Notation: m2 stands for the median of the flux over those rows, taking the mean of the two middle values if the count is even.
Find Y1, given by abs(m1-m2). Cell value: 0.09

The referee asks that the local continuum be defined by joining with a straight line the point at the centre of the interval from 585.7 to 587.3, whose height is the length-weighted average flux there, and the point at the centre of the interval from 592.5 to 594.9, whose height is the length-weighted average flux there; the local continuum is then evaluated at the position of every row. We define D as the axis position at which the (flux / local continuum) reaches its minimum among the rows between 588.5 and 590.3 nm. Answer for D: 588.8 nm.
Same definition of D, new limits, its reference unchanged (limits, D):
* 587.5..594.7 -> 588.8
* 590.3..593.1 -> 593.0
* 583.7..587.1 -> 583.8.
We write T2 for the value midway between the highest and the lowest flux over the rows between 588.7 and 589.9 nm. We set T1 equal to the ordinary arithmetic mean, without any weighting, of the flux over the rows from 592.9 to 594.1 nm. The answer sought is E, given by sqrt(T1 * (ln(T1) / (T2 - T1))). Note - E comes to 20.5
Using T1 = 11.9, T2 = 12.0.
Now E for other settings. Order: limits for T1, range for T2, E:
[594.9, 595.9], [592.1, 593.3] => 12.9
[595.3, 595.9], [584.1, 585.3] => 9.8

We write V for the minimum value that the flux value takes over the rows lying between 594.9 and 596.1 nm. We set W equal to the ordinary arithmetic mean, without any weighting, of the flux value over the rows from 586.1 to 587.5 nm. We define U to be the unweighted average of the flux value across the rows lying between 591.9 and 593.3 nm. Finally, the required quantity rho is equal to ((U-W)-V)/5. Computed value -2.31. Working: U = 12.0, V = 11.33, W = 12.2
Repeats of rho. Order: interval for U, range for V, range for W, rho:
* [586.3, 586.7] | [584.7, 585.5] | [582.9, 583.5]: -2.24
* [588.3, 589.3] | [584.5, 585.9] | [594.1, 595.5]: -2.34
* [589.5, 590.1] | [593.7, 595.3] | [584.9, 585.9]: -2.30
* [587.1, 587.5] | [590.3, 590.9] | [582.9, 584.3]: -2.34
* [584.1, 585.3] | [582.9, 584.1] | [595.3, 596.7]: -2.09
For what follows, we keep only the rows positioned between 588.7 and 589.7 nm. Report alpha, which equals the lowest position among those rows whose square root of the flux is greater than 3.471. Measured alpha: 589.2 nm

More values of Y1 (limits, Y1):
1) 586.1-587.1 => 0.05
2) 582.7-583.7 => 0.25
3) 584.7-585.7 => 0.19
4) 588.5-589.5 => 0.28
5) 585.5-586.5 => 0.09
